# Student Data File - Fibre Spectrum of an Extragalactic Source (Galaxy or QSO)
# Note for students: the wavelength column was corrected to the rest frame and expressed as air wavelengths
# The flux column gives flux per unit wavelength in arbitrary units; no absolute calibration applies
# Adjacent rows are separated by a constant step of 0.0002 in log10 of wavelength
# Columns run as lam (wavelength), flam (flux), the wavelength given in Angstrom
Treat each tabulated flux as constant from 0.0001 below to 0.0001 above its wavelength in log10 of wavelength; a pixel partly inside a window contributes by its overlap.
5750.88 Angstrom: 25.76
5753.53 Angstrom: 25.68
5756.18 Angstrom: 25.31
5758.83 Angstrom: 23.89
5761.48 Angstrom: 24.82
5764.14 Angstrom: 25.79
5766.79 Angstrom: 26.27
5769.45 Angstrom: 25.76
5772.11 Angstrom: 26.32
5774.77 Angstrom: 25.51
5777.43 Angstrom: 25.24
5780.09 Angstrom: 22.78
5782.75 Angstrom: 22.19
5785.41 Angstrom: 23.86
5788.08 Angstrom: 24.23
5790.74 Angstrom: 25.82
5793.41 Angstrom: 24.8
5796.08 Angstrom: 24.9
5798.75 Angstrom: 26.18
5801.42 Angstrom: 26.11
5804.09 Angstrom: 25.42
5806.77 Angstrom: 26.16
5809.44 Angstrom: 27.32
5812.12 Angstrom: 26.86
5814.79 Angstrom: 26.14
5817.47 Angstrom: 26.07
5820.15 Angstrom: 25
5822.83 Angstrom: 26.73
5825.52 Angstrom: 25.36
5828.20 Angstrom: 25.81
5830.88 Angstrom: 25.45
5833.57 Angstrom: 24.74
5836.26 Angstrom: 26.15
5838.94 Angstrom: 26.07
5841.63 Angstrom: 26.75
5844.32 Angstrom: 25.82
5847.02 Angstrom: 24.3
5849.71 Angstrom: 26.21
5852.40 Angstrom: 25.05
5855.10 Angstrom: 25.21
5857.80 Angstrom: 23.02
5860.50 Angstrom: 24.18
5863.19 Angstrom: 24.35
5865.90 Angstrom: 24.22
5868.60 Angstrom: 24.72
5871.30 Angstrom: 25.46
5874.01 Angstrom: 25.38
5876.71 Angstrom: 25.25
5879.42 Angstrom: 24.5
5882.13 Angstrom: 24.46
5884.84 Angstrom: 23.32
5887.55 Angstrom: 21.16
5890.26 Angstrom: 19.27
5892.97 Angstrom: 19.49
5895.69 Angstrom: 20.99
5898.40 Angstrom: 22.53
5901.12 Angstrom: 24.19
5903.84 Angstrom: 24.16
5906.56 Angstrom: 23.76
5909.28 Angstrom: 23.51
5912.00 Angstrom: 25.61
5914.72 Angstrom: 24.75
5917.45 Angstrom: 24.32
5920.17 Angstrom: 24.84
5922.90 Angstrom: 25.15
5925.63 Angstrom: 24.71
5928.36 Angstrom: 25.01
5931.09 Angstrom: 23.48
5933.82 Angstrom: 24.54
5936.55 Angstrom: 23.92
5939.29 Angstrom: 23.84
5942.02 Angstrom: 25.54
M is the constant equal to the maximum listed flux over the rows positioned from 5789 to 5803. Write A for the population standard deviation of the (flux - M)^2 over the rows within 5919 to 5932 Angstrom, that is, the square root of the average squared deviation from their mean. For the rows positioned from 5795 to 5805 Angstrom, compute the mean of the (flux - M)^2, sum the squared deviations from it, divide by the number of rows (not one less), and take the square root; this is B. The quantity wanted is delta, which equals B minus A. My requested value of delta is -1.6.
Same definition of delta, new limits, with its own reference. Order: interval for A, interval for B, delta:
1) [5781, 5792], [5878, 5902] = 10.7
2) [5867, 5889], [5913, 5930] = -7.1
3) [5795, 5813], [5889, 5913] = 16.6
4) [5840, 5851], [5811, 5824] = -1.0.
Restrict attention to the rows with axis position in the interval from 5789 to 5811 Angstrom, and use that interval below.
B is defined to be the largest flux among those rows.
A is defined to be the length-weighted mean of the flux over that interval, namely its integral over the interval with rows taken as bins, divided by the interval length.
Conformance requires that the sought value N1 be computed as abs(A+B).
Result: 53.1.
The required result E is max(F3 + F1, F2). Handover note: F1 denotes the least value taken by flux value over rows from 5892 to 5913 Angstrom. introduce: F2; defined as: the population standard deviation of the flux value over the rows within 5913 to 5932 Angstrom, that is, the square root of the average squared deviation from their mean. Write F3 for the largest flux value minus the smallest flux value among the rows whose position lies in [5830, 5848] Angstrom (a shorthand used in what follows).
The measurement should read 22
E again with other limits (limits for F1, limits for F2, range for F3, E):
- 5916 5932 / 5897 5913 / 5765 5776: 24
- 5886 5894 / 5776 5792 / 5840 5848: 22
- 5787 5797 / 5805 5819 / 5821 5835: 26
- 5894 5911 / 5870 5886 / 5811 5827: 23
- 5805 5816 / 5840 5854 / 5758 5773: 29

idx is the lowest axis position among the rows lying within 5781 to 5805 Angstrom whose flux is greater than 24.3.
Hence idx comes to 5790.74 Angstrom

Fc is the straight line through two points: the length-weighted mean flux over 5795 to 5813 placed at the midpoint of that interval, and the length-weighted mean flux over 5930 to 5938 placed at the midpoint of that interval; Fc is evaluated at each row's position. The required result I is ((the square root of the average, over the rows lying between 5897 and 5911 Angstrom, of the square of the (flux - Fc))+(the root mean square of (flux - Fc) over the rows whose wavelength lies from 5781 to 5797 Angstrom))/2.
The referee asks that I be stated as 1.7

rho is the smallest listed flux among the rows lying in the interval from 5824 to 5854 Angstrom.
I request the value 24.3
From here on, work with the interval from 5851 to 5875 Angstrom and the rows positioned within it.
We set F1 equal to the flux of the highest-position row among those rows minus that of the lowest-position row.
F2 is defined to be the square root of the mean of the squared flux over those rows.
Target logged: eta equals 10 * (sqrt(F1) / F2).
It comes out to 0.2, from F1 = 0.33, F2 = 24.6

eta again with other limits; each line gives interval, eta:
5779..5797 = 0.6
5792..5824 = 0.5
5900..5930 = 0.4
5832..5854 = 0.2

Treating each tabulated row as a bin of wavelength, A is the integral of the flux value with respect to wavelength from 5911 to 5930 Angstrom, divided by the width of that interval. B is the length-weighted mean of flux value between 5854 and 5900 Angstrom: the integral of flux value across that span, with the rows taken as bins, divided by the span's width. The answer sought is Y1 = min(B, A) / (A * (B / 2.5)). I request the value 0.100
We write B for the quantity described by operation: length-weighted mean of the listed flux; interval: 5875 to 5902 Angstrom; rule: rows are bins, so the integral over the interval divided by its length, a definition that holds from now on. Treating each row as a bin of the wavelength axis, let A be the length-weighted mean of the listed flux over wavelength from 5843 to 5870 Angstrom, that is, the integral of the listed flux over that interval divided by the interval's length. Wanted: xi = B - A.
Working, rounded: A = 24.7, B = 22.5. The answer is -2.2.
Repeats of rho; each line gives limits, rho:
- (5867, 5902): 19.27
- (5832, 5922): 19.27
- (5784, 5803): 23.86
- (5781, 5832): 22.19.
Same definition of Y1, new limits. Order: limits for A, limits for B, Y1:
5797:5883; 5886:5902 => 0.098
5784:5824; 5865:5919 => 0.097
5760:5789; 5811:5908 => 0.101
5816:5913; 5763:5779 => 0.097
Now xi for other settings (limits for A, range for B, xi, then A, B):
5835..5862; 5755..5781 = -0.1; 25.3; 25.2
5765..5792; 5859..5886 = -0.2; 24.8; 24.6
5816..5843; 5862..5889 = -1.6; 25.8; 24.3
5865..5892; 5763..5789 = 1.1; 23.7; 24.8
